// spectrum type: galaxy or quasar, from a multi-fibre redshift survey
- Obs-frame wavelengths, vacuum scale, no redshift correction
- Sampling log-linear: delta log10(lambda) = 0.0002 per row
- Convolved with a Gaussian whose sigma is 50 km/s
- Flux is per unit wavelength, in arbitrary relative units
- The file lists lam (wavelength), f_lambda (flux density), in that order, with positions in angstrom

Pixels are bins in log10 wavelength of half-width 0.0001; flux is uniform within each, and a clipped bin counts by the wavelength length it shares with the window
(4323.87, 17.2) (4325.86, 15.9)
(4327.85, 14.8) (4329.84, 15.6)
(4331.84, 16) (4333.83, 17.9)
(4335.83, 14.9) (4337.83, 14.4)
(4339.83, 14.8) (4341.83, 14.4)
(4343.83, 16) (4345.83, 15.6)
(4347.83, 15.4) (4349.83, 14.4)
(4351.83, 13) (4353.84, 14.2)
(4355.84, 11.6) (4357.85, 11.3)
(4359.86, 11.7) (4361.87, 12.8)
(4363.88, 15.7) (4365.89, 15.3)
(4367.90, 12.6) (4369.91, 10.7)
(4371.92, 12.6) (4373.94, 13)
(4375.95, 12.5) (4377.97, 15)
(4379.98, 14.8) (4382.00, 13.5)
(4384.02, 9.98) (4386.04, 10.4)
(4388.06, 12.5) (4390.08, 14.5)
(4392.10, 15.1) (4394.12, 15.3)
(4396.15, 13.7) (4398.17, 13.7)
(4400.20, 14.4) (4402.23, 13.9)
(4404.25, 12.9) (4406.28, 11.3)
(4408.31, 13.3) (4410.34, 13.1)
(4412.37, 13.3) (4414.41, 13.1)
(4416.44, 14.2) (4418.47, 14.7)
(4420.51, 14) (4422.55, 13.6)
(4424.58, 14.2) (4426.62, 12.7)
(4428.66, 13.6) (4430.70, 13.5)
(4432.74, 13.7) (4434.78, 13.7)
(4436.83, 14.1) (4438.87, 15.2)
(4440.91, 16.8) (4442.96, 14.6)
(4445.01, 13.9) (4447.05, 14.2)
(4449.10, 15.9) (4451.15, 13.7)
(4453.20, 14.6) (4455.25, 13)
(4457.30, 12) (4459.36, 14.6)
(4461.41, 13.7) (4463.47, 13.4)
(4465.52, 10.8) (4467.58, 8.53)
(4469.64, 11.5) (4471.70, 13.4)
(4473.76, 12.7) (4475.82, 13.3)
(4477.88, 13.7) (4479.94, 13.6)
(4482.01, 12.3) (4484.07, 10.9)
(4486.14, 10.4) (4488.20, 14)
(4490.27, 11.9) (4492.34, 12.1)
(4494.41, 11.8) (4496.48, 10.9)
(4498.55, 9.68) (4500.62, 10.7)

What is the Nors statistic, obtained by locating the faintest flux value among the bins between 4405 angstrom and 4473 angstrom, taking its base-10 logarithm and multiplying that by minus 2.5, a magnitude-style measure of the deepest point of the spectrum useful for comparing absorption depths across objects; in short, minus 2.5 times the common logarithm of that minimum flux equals -2.33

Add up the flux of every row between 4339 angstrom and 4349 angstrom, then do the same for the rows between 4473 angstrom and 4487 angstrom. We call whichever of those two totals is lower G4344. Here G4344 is 76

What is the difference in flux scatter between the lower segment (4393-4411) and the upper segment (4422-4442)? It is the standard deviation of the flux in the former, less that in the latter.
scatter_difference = -0.04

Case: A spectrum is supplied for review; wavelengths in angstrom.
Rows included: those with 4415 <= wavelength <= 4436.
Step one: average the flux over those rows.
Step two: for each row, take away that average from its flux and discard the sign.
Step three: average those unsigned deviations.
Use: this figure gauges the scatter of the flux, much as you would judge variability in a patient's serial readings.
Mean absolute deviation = 0.39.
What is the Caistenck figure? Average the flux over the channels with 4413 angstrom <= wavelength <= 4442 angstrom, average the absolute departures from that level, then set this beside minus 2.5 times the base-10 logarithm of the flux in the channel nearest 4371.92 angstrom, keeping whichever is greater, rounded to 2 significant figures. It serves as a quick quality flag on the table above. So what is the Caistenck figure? 0.68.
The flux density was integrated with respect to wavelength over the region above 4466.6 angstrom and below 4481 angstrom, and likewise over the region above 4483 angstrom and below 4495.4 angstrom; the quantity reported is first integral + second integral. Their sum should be 326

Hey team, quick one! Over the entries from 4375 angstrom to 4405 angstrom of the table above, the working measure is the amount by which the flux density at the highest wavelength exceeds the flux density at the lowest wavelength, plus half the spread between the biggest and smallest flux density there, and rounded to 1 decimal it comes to 3.1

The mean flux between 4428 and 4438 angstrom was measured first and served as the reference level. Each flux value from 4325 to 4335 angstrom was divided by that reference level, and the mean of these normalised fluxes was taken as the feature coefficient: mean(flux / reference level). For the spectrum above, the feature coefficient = 1.17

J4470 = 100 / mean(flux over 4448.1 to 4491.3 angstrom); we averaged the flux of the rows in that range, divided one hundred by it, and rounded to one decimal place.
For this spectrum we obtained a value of 7.8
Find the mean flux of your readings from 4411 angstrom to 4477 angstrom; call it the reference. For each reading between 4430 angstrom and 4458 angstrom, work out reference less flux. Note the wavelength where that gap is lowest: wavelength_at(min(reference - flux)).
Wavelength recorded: 4440.91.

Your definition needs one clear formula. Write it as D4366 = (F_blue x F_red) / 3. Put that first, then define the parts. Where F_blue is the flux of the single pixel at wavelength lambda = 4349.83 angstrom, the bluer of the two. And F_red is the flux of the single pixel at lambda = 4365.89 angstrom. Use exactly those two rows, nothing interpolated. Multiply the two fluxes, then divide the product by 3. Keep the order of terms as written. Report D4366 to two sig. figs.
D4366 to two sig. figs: 73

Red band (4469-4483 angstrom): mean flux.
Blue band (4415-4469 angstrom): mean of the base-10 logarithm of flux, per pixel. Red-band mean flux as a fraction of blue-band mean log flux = 11.4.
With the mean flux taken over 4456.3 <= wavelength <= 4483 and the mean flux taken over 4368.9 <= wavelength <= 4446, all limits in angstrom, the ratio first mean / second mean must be 0.93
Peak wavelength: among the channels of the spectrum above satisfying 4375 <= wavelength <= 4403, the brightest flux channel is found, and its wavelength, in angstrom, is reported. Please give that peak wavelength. 4394.12 angstrom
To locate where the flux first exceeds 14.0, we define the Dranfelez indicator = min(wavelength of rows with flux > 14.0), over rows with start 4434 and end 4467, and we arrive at 4436.83 angstrom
